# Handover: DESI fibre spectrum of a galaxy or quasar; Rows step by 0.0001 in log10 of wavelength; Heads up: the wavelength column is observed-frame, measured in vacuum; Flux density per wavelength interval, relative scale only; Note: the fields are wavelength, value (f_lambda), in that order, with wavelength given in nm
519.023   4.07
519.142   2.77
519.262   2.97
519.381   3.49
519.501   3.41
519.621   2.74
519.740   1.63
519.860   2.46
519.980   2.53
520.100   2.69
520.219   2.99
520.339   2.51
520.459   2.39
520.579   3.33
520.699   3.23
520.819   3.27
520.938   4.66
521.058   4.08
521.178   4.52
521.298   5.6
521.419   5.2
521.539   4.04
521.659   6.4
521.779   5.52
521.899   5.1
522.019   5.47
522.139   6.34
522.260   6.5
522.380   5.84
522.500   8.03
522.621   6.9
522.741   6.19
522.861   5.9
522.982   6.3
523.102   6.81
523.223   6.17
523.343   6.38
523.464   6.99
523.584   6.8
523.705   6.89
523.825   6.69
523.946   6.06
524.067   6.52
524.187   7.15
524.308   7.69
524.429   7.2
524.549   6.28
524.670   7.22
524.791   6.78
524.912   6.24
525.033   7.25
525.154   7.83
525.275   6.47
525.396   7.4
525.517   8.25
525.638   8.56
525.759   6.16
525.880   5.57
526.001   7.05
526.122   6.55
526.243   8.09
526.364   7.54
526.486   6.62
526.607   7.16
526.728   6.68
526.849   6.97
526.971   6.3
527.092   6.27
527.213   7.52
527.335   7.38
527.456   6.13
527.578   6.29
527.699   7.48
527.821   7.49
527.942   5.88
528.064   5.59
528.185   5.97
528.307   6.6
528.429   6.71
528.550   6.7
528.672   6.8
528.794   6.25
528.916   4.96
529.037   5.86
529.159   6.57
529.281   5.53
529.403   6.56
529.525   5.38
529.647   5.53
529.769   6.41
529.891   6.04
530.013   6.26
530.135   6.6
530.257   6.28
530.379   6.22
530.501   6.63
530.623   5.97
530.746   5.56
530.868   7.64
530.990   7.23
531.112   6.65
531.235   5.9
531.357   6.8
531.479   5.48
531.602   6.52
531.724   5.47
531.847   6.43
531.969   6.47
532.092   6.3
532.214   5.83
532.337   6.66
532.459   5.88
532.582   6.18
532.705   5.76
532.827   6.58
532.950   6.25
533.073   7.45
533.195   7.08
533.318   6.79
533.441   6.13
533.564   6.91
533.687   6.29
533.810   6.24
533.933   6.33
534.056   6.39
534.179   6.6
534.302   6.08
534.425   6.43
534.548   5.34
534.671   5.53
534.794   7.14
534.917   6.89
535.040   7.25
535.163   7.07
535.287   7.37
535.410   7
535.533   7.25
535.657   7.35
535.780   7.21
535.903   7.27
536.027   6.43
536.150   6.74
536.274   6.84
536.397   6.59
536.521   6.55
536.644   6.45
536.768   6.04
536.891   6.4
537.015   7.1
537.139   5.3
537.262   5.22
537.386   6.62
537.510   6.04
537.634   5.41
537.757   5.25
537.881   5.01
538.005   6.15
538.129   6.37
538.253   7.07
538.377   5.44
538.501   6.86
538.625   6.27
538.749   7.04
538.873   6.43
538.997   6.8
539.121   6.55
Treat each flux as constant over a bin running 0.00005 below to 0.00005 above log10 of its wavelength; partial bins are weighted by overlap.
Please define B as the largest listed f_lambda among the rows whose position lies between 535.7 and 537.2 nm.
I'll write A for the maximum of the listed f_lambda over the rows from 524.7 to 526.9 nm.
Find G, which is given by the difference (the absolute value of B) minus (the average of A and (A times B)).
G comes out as -28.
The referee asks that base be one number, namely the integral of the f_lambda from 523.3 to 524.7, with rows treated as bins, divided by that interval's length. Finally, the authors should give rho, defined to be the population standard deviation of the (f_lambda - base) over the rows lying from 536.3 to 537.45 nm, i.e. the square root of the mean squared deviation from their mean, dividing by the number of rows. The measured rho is 0.59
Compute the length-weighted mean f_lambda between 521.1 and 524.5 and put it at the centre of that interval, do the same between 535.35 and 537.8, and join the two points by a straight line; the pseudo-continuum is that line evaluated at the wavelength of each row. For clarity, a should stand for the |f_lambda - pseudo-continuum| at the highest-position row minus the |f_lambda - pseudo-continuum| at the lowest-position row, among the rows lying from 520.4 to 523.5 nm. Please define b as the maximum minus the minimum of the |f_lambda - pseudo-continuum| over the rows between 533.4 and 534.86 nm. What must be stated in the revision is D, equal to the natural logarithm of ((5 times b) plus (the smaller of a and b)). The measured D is 0.9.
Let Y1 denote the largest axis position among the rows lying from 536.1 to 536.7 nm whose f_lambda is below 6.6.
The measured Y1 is 536.644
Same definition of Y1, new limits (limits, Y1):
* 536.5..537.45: 537.262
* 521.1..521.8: 521.779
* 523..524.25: 524.067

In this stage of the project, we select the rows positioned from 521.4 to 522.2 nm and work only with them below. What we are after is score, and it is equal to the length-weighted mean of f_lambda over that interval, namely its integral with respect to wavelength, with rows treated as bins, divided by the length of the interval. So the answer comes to 5.45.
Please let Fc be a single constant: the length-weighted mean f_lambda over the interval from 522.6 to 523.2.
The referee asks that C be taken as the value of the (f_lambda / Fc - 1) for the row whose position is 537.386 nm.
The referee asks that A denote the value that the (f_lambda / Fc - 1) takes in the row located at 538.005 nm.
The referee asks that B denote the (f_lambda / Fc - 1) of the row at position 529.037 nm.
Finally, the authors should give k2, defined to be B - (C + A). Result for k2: -0.08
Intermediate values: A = -0.04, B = -0.08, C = 0.04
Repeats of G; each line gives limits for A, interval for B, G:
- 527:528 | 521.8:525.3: -26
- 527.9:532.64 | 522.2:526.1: -28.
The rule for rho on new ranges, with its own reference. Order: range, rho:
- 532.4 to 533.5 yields 0.53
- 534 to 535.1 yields 0.63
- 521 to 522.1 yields 0.73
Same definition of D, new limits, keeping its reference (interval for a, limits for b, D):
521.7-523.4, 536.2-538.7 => 1.9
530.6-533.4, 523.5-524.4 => 1.8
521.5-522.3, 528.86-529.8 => 1.6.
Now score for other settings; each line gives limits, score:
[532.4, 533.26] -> 6.46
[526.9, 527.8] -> 6.80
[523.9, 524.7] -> 6.88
